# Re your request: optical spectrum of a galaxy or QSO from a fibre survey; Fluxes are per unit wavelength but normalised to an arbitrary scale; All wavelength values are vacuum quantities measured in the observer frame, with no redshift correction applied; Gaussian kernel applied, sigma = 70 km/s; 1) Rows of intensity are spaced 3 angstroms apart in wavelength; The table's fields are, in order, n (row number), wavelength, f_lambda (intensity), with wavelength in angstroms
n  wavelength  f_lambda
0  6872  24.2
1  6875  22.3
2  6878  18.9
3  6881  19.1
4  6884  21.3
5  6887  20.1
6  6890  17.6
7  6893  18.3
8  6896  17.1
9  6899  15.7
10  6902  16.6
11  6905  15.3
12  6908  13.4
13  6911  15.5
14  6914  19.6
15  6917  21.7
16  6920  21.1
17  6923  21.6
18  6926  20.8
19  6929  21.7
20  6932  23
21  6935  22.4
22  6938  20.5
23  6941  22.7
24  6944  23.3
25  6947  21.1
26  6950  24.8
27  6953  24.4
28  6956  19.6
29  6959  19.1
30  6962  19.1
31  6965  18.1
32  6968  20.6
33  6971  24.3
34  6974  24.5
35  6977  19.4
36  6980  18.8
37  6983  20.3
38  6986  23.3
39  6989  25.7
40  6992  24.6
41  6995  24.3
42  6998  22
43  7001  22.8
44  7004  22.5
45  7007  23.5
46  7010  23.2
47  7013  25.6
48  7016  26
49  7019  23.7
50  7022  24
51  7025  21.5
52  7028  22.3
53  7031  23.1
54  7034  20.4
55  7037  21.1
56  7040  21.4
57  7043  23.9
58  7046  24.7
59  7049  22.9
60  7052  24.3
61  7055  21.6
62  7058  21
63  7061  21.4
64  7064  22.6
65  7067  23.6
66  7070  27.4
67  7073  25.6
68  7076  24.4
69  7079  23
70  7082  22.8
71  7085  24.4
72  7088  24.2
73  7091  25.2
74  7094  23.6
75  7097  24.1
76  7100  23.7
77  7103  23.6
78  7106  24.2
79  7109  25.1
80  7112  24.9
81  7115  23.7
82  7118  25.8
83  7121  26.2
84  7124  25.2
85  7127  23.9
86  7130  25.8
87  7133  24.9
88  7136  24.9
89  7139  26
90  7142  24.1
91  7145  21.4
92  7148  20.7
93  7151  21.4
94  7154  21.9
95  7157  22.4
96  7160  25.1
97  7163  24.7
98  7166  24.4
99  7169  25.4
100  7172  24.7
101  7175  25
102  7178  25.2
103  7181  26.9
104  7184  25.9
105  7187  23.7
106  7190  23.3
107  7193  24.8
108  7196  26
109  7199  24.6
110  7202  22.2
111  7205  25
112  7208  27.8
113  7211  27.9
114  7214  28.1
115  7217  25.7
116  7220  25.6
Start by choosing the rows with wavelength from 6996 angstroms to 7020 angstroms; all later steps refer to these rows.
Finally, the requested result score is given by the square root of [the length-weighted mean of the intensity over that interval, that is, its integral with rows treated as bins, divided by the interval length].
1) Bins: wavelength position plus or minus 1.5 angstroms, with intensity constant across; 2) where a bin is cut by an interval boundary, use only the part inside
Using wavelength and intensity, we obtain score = 4.87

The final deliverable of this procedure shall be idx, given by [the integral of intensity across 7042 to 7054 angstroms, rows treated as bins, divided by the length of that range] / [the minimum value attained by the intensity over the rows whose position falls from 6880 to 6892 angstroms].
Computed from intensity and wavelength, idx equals 1.36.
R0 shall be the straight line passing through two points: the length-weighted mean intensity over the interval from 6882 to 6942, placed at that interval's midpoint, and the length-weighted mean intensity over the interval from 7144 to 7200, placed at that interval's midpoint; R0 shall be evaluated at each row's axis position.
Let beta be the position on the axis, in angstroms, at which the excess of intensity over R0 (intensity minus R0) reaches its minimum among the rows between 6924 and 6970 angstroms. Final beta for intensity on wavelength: 6965 angstroms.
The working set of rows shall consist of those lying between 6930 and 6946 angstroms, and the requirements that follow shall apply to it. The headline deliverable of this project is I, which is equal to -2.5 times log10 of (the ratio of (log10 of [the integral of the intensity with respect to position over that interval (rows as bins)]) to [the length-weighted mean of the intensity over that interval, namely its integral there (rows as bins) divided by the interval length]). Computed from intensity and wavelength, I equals 2.35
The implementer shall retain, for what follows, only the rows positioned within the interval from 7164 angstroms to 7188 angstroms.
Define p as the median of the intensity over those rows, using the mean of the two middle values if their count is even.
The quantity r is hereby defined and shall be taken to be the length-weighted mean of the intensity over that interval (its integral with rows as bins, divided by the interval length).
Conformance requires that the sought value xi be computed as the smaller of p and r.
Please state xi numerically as 25.1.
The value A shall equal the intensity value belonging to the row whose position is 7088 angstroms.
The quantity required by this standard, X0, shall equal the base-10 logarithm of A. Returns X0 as 1.384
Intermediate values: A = 24.2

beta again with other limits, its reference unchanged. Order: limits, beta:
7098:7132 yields 7127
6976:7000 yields 6980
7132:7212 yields 7148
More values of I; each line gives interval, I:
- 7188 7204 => 2.43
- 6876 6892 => 2.23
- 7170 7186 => 2.47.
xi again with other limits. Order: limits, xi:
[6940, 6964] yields 21.7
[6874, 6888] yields 20.1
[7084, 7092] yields 24.4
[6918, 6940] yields 21.6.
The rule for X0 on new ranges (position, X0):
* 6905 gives 1.185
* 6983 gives 1.307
